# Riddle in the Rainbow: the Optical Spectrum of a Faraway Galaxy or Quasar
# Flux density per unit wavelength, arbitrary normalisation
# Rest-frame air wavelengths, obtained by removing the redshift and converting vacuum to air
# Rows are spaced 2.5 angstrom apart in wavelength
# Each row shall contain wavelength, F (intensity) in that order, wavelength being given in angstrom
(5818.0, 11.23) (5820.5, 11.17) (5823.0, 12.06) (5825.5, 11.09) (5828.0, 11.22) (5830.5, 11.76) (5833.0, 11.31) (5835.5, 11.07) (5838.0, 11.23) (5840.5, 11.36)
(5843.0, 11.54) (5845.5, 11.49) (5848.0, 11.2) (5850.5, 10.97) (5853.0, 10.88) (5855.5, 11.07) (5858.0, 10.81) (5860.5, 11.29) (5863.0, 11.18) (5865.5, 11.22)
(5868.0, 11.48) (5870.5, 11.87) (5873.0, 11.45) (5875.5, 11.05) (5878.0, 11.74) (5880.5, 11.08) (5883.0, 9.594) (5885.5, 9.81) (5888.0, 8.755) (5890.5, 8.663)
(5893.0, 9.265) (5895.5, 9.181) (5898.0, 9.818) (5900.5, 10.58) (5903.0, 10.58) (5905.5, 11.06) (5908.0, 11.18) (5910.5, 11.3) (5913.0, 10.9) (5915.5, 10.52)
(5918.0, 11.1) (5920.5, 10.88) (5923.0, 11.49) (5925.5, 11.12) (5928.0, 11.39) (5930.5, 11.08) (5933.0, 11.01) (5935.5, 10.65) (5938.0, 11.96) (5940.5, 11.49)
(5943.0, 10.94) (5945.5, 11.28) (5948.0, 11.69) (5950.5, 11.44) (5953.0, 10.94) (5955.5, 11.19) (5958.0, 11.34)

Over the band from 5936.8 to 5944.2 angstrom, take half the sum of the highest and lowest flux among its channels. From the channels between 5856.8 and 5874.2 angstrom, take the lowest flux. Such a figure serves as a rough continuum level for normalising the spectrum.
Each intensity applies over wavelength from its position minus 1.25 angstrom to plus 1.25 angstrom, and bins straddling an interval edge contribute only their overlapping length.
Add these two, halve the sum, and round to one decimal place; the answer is 11.1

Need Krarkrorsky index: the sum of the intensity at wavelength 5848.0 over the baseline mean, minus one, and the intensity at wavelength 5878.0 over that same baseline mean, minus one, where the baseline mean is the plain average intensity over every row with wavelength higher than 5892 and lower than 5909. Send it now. 0.241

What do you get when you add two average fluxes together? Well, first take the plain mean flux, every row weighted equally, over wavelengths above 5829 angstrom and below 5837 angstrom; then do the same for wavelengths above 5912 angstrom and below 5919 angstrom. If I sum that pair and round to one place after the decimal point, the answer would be 22.2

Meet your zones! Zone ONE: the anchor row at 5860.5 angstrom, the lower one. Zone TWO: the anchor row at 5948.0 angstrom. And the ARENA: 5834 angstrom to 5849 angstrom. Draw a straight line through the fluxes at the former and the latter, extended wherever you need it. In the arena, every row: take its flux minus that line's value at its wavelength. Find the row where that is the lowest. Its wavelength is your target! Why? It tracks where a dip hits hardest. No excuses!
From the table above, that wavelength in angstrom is 5835.5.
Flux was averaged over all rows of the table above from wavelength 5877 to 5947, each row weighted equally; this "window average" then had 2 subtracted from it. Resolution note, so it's 8.7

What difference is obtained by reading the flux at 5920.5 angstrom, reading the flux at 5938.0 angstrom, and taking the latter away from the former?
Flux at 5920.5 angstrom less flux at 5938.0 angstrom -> -1.1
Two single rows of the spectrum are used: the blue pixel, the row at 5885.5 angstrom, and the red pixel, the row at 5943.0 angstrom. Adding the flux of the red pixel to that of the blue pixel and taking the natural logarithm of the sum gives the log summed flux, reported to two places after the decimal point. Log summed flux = 3.03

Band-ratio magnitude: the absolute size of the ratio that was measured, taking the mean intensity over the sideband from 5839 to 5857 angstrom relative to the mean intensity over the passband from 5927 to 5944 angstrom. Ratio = 1.00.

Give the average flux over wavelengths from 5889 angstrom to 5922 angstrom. 10.4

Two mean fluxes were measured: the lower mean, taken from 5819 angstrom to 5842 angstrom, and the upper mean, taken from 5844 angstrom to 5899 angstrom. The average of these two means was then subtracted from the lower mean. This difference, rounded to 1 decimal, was 0.4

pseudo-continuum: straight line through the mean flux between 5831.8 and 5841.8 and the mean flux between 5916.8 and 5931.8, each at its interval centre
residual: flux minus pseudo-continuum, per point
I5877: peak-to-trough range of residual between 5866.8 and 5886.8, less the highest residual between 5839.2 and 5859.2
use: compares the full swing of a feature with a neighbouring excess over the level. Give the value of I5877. 2.0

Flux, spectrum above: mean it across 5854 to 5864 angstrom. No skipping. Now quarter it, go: 2.77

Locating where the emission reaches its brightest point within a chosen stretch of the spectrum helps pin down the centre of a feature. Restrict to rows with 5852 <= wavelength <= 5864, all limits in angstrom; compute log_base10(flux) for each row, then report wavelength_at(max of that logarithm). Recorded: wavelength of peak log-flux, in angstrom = 5860.5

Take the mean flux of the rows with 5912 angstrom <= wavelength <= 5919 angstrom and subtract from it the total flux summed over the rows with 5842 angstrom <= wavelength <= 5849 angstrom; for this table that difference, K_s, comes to -23.4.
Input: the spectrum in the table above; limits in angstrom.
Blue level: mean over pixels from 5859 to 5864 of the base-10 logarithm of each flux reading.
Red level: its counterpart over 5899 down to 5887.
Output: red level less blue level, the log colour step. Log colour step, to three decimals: -0.090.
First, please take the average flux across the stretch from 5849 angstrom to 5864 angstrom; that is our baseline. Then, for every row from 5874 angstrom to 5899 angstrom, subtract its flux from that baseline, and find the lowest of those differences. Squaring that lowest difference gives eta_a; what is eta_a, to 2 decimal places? 0.50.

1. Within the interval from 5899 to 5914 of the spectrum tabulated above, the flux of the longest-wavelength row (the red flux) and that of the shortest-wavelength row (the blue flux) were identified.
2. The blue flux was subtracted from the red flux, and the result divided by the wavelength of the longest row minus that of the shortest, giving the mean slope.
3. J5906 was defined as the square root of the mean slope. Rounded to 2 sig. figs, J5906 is 0.16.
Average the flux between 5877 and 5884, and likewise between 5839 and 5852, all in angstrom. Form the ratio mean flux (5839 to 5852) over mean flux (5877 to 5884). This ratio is 1.05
